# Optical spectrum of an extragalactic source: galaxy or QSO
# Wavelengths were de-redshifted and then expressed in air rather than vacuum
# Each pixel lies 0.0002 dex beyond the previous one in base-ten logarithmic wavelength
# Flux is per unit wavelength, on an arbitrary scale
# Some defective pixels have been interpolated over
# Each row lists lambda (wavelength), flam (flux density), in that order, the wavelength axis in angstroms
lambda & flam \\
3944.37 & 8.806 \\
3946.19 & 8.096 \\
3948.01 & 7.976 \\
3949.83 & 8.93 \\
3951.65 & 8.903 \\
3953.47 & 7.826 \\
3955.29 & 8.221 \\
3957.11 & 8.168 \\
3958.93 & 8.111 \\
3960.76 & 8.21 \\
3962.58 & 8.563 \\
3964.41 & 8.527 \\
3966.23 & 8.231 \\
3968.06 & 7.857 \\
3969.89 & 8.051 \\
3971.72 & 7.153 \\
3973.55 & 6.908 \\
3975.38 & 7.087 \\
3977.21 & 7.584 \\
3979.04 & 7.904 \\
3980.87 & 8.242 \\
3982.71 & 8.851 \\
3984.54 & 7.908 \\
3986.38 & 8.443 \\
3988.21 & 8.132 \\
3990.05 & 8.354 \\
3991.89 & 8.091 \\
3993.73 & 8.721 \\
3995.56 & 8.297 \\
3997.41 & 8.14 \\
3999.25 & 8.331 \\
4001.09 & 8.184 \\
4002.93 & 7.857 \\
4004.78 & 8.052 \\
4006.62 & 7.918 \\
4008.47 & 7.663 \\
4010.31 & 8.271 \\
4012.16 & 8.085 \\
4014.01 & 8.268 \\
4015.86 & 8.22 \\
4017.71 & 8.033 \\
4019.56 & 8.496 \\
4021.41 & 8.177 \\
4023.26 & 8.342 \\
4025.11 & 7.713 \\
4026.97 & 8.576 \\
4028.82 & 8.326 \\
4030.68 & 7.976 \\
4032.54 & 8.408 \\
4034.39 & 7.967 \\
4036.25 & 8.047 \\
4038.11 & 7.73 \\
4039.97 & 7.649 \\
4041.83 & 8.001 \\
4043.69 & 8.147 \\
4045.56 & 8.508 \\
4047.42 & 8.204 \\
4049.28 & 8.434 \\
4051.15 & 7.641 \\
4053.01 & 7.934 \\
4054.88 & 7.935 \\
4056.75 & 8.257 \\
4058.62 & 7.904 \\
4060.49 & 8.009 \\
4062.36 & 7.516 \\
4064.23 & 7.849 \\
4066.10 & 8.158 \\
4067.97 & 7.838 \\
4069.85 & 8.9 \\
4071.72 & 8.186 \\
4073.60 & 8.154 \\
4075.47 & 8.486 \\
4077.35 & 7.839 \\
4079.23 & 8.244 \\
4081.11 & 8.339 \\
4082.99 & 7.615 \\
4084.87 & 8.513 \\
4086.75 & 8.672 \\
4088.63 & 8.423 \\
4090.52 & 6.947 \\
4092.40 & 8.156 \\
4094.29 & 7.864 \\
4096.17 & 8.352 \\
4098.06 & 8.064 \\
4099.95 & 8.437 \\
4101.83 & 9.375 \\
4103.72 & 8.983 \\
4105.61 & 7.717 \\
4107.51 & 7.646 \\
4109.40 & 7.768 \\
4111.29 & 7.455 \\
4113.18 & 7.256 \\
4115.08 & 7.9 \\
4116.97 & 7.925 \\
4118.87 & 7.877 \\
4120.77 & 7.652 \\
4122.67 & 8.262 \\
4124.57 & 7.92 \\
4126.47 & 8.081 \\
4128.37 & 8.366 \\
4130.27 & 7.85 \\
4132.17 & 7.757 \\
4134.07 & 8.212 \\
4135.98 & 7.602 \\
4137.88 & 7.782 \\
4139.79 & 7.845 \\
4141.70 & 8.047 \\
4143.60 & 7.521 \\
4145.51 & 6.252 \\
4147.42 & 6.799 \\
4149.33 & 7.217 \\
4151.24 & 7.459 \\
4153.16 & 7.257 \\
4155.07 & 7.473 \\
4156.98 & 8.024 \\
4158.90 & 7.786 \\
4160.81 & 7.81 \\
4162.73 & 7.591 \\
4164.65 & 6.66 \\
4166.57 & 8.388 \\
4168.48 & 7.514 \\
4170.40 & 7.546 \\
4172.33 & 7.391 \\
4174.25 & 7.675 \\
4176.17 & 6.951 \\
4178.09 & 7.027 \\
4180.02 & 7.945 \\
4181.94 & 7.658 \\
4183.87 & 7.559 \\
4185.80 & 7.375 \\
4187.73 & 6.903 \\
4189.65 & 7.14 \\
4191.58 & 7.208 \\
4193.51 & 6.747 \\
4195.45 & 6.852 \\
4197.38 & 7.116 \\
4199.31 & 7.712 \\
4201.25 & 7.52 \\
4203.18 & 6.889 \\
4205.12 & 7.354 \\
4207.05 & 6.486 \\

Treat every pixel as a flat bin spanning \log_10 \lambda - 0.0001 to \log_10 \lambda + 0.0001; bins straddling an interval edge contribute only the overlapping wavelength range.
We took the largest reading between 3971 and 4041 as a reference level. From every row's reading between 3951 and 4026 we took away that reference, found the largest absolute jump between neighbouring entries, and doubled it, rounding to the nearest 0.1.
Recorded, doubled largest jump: 2.2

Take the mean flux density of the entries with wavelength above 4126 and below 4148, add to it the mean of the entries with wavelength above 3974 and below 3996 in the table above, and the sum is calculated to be 15.8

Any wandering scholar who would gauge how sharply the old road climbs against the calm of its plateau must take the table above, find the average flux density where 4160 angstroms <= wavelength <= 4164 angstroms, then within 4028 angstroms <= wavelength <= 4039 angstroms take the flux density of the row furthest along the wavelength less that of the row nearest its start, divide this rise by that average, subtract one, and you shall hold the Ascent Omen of -1.08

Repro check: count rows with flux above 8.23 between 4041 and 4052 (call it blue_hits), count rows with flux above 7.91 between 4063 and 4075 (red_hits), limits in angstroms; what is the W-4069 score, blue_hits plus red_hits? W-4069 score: 6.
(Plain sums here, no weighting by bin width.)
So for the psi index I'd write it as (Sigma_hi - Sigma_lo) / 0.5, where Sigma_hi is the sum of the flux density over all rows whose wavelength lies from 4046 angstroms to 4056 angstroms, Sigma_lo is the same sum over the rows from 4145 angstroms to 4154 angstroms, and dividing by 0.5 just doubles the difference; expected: 10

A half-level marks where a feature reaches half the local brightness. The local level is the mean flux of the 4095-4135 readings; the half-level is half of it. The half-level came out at 4.02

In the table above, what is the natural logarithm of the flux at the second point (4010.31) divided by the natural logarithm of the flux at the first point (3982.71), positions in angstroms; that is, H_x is 0.97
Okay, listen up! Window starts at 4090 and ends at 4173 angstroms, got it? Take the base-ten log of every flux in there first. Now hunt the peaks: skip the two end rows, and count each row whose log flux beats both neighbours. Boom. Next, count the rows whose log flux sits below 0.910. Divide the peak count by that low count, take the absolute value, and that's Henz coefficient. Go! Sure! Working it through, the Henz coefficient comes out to 0.40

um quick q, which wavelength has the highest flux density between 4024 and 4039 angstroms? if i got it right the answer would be 4026.97 angstroms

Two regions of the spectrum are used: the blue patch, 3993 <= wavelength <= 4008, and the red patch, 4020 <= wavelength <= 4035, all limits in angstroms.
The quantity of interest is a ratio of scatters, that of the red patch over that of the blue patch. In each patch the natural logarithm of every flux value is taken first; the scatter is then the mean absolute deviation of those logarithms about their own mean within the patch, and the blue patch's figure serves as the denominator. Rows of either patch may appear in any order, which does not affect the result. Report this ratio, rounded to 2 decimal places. 1.17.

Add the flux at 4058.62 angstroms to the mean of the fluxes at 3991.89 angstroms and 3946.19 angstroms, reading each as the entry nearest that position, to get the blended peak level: 16.0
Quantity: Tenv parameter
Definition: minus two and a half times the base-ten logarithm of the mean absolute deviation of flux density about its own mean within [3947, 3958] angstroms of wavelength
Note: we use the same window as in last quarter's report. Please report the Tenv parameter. 1.03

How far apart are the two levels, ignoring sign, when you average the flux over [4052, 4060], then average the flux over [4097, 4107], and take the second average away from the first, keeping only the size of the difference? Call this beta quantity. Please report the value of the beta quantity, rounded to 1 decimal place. 0.5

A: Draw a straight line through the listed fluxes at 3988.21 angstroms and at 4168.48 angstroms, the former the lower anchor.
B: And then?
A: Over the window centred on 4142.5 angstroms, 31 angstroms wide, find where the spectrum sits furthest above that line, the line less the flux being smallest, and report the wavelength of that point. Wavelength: 4128.37 angstroms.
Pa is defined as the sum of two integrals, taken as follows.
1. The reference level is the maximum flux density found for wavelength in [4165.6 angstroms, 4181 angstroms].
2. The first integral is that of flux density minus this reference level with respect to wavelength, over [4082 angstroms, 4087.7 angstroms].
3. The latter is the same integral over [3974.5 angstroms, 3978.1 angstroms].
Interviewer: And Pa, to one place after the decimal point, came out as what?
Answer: -4.5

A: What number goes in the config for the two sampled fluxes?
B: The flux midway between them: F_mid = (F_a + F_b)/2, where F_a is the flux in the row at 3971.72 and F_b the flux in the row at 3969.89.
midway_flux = 7.6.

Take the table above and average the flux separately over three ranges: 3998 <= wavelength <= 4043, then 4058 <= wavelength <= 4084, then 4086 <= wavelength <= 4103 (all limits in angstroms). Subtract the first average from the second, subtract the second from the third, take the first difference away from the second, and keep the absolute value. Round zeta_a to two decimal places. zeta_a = 0.20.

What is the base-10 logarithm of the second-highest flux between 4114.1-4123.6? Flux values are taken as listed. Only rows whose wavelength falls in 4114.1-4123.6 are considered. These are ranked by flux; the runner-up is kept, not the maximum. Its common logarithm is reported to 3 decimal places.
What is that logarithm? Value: 0.899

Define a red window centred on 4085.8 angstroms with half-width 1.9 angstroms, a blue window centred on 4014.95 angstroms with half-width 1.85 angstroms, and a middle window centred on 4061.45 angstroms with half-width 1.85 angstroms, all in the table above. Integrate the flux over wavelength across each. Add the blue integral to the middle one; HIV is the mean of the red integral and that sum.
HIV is 45.9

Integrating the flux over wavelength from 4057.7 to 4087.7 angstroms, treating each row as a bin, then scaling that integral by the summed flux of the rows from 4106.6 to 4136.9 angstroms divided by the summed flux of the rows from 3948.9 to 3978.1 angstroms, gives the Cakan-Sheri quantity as 239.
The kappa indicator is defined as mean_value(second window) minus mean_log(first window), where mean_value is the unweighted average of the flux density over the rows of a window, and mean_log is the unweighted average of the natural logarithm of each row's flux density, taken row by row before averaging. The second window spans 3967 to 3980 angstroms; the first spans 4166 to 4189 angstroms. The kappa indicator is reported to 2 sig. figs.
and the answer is 5.5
